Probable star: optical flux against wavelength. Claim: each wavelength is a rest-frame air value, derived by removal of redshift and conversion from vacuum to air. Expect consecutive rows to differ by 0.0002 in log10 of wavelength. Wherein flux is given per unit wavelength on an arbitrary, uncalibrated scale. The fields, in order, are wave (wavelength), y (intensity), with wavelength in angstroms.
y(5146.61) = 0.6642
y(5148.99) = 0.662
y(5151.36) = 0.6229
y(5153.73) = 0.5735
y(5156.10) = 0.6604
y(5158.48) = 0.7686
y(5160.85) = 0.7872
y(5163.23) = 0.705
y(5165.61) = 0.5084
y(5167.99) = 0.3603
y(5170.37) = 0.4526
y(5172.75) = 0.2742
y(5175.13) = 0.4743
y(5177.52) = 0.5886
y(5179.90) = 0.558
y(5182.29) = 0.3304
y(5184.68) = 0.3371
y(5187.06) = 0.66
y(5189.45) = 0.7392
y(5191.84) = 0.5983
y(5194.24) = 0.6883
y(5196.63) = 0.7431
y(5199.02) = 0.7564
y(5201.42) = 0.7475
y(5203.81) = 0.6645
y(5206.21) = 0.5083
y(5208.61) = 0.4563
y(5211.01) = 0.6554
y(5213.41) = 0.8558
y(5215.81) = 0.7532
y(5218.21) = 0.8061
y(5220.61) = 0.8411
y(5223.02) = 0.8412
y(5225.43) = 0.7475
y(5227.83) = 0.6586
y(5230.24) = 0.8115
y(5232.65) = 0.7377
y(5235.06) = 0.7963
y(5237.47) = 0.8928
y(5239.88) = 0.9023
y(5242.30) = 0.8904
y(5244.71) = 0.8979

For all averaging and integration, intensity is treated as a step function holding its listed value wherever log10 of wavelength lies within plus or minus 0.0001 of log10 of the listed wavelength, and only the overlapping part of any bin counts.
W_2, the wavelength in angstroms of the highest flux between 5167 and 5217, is 5213.41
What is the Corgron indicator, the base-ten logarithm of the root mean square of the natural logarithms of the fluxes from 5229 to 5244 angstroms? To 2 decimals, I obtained -0.71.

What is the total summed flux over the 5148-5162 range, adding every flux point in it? 4.1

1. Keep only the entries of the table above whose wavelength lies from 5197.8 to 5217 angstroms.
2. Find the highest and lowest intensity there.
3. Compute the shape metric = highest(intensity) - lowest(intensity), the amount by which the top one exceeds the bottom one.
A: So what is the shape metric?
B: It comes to 0.40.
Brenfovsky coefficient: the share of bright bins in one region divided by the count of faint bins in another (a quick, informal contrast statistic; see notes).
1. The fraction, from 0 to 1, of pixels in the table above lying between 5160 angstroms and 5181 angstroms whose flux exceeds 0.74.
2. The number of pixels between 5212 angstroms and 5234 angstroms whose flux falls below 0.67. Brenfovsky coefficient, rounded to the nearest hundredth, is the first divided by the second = 0.11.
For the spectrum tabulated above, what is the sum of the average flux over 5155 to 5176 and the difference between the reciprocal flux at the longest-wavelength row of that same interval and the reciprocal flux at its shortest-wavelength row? 1.1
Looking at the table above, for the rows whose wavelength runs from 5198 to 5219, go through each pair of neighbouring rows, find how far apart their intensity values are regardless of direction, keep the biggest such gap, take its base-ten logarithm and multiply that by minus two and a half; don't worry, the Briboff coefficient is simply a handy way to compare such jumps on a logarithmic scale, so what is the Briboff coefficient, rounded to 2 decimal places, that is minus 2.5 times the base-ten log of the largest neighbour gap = 1.75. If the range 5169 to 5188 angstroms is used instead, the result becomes 1.23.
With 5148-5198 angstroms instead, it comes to 1.23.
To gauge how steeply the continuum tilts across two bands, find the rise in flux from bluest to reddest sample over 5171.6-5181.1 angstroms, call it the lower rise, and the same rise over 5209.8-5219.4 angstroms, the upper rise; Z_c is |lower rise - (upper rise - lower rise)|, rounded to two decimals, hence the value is 0.42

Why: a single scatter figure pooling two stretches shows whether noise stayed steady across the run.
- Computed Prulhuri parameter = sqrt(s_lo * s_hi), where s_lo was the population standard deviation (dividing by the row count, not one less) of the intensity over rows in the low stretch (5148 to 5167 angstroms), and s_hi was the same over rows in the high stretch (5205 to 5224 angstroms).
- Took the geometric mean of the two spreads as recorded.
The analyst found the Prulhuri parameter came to 0.114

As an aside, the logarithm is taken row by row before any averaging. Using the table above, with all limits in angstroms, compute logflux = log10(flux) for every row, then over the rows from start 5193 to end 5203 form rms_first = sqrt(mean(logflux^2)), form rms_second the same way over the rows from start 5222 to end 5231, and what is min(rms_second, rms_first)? 0.125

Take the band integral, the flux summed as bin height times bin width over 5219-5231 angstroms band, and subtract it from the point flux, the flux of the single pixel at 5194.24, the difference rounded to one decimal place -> -8.7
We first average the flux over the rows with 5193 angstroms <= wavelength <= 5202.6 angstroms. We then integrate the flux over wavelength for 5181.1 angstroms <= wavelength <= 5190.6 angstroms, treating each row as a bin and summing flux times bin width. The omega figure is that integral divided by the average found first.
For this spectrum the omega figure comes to 6.7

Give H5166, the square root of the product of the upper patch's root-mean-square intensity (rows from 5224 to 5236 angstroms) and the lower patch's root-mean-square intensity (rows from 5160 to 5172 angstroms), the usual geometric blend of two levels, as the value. 0.66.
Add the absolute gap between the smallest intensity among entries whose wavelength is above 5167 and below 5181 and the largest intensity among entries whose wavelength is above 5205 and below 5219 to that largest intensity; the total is 1.44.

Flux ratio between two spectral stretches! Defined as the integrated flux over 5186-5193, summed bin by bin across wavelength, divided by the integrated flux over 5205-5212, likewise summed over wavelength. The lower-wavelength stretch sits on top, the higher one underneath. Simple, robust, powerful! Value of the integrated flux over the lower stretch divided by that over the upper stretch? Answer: 1.2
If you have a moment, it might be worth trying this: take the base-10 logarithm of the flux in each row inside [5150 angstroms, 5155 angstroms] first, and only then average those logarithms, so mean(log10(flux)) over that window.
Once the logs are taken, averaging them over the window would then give -0.22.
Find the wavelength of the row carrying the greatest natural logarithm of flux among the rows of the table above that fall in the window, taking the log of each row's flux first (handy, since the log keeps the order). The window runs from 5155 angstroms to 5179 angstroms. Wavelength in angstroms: 5160.85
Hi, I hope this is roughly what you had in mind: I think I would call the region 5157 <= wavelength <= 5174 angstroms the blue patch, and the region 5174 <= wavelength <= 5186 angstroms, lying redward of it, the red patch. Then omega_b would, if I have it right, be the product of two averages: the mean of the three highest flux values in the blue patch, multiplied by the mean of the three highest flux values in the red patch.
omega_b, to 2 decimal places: 0.41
